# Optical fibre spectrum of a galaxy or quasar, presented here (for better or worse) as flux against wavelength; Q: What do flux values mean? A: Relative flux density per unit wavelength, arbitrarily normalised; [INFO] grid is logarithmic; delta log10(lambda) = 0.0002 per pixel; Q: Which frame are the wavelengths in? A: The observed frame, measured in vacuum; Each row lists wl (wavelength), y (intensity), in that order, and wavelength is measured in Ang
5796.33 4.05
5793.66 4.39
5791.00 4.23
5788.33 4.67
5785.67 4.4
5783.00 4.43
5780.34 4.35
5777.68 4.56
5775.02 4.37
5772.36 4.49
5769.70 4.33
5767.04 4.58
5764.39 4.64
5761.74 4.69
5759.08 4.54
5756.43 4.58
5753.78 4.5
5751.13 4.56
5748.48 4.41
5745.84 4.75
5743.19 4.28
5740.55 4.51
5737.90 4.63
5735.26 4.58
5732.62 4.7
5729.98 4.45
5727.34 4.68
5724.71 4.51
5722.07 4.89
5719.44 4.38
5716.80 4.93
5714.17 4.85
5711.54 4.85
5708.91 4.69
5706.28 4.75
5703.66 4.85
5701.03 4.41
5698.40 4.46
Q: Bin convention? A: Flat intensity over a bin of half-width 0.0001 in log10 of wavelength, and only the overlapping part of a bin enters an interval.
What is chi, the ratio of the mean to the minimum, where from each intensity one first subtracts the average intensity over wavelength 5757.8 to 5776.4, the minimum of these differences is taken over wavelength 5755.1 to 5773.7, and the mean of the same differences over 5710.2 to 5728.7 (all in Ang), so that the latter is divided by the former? -1.1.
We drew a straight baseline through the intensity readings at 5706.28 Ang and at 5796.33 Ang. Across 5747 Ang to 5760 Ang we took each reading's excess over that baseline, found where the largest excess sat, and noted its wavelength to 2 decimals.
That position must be 5756.43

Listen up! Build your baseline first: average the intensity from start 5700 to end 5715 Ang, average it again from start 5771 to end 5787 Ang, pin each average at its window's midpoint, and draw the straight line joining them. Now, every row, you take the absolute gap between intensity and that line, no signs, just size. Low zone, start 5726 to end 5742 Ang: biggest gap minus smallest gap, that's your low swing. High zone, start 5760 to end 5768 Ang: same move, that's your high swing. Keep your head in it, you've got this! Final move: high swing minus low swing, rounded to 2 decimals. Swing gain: -0.08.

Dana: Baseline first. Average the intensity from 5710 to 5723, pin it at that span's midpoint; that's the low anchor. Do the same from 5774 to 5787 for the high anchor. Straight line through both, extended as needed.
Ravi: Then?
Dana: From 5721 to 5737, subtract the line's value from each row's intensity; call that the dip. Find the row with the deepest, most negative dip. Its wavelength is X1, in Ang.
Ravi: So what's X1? 5729.98 Ang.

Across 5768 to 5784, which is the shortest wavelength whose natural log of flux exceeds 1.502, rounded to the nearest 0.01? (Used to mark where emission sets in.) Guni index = 5777.68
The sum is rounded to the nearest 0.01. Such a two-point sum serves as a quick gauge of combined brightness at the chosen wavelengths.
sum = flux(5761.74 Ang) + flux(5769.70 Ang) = 9.02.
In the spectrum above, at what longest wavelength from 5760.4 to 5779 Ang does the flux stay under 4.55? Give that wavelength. 5775.02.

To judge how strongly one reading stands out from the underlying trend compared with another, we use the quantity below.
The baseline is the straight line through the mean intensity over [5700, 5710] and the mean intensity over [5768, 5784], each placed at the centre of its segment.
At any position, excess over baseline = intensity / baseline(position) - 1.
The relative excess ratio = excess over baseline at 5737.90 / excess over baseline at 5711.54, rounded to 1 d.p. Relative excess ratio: 0.4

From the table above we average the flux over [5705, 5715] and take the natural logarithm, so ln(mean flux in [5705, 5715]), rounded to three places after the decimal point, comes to 1.565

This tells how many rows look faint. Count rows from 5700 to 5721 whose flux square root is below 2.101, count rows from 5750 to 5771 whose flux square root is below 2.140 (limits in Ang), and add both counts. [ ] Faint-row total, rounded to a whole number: 6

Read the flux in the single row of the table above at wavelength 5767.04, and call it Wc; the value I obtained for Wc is 4.58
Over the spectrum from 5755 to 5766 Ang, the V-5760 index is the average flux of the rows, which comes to 4.61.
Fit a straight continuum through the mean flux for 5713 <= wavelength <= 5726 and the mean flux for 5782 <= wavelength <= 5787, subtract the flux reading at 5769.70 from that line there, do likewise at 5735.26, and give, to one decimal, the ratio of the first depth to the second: 2.6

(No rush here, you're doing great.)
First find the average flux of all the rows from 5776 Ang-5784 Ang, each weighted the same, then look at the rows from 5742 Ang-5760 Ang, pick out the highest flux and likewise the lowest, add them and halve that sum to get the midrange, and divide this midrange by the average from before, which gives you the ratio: 1.02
